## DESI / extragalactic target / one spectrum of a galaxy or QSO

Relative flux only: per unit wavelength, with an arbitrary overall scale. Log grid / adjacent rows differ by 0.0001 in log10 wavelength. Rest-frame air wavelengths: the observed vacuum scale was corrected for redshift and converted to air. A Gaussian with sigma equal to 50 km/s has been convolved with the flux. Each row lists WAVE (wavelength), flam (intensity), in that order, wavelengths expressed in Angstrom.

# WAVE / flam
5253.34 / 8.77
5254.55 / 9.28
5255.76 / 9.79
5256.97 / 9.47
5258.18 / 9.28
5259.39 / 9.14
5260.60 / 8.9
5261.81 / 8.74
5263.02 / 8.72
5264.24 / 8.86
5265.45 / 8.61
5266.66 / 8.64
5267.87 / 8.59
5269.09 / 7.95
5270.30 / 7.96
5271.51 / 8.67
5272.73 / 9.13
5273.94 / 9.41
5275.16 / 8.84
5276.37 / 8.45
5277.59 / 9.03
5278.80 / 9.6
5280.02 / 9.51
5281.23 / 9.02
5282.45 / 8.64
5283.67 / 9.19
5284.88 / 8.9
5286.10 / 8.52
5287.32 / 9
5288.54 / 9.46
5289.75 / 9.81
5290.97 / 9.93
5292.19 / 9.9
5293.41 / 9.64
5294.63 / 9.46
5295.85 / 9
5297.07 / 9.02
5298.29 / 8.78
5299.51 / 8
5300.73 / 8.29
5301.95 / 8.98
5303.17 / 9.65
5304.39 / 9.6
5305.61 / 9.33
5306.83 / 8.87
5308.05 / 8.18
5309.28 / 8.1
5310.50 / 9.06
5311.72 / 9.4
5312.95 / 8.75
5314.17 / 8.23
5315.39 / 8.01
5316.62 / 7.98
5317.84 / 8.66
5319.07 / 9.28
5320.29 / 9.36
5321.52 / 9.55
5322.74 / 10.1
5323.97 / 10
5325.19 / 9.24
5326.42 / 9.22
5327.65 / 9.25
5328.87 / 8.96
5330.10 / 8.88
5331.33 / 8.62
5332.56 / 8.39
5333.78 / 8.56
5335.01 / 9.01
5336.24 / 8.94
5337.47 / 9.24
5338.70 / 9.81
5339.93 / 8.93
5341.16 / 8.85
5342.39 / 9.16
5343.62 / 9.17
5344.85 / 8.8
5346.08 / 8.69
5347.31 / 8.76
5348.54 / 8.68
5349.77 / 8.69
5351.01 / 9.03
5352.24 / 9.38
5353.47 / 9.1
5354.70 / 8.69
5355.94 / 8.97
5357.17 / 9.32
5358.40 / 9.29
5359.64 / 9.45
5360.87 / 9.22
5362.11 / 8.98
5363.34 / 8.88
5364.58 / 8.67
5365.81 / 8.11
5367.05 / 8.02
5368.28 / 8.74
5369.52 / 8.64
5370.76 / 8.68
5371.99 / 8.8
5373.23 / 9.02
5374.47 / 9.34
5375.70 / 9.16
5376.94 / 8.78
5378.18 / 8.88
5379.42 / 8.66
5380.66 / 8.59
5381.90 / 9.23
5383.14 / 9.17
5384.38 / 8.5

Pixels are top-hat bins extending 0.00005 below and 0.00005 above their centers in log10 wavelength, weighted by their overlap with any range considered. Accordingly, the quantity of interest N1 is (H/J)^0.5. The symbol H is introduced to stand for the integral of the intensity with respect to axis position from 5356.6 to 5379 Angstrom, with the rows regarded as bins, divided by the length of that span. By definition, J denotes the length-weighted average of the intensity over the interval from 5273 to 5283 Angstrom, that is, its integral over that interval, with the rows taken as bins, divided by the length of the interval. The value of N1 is 0.990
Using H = 8.88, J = 9.07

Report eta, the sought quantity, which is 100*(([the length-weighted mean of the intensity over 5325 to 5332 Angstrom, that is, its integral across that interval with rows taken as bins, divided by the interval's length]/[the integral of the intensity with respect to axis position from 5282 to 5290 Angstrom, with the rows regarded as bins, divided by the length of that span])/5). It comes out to 19.9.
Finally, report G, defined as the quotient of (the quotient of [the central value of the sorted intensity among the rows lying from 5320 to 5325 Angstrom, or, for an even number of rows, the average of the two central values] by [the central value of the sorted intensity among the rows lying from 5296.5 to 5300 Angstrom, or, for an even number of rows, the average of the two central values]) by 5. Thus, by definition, 0.223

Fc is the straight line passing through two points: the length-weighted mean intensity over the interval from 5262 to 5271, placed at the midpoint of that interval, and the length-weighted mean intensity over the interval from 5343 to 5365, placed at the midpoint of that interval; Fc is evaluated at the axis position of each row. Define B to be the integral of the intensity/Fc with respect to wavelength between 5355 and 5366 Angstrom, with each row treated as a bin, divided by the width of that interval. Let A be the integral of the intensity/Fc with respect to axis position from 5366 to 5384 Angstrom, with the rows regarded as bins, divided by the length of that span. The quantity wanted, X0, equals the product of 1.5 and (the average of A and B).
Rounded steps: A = 0.97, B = 1.00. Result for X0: 1.47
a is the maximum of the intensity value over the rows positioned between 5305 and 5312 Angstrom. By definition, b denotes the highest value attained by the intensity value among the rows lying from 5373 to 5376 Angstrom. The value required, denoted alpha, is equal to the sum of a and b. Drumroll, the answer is 18.7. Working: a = 9.4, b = 9.34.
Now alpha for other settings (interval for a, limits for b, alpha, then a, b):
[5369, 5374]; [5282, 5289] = 18.5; 9.02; 9.46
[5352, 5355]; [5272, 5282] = 19.0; 9.38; 9.6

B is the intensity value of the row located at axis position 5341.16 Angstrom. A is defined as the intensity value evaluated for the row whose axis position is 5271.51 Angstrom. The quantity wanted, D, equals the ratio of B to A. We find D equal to 1.02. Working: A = 8.67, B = 8.85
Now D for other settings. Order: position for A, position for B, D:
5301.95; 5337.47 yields 1.03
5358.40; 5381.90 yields 0.99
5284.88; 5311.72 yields 1.06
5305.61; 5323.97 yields 1.07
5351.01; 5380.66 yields 0.95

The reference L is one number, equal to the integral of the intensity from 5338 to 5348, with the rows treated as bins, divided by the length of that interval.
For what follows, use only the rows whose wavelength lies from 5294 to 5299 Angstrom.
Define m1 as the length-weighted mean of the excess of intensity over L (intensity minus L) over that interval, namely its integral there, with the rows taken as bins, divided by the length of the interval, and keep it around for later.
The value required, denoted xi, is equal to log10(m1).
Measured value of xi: -1.6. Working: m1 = 0.02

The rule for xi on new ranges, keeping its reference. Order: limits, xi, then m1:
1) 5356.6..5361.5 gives -0.5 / 0.30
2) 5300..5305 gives -1.1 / 0.08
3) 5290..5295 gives -0.1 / 0.73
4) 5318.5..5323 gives -0.3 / 0.51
